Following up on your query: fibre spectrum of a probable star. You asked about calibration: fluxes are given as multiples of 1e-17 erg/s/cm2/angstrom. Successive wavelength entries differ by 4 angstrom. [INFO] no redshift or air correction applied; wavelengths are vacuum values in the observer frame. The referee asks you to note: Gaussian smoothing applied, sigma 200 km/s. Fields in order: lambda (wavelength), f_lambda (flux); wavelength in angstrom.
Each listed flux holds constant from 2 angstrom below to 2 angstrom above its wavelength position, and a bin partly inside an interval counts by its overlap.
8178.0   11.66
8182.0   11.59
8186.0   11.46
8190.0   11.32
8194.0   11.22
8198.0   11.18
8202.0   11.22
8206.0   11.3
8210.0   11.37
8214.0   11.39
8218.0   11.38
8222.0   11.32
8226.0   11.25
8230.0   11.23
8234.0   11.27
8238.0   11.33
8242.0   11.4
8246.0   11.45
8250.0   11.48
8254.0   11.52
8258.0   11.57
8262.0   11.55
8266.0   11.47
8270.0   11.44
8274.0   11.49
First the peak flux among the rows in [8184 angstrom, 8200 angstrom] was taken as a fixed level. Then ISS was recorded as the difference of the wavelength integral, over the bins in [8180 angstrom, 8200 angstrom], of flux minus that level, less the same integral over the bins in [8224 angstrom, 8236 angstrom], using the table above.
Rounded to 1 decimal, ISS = 0.4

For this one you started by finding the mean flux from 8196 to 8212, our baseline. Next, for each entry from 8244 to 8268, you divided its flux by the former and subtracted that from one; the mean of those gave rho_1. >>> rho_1 -0.021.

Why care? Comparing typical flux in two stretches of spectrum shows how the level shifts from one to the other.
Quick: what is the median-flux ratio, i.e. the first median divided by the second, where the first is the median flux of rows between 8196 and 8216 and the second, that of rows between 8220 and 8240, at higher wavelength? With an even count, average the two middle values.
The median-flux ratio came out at 1.00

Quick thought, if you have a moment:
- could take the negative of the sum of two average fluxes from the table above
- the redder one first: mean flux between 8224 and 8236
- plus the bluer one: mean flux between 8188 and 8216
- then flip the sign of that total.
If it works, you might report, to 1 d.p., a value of -22.5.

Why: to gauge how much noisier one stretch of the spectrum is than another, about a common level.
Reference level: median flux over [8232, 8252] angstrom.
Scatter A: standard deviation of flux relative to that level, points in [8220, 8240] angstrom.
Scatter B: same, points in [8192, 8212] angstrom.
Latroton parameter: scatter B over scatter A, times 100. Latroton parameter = 175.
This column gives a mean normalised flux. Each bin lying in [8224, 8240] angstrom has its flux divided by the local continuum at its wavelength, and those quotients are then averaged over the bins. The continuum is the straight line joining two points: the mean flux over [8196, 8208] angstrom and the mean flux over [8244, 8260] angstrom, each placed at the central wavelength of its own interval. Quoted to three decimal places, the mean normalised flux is 0.989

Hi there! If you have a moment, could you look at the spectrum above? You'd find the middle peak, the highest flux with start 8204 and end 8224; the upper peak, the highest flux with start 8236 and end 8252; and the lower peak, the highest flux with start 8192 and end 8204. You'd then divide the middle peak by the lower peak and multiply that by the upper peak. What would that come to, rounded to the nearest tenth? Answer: 11.7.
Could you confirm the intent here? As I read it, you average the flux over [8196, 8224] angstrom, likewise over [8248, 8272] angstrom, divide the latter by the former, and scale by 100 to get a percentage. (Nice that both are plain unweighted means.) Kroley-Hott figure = 102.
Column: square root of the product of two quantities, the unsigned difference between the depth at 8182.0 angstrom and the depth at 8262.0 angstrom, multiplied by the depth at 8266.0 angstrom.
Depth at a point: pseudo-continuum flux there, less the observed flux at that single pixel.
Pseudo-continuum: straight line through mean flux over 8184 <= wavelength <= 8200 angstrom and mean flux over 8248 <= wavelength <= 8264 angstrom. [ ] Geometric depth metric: 0.18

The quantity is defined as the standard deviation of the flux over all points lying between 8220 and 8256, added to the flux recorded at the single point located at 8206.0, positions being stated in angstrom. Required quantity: 11.4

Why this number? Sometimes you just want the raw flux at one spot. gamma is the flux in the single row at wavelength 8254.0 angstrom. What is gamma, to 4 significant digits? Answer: 11.52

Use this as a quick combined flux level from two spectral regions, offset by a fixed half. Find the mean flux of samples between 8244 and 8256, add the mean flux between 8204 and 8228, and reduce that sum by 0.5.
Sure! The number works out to 22.3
